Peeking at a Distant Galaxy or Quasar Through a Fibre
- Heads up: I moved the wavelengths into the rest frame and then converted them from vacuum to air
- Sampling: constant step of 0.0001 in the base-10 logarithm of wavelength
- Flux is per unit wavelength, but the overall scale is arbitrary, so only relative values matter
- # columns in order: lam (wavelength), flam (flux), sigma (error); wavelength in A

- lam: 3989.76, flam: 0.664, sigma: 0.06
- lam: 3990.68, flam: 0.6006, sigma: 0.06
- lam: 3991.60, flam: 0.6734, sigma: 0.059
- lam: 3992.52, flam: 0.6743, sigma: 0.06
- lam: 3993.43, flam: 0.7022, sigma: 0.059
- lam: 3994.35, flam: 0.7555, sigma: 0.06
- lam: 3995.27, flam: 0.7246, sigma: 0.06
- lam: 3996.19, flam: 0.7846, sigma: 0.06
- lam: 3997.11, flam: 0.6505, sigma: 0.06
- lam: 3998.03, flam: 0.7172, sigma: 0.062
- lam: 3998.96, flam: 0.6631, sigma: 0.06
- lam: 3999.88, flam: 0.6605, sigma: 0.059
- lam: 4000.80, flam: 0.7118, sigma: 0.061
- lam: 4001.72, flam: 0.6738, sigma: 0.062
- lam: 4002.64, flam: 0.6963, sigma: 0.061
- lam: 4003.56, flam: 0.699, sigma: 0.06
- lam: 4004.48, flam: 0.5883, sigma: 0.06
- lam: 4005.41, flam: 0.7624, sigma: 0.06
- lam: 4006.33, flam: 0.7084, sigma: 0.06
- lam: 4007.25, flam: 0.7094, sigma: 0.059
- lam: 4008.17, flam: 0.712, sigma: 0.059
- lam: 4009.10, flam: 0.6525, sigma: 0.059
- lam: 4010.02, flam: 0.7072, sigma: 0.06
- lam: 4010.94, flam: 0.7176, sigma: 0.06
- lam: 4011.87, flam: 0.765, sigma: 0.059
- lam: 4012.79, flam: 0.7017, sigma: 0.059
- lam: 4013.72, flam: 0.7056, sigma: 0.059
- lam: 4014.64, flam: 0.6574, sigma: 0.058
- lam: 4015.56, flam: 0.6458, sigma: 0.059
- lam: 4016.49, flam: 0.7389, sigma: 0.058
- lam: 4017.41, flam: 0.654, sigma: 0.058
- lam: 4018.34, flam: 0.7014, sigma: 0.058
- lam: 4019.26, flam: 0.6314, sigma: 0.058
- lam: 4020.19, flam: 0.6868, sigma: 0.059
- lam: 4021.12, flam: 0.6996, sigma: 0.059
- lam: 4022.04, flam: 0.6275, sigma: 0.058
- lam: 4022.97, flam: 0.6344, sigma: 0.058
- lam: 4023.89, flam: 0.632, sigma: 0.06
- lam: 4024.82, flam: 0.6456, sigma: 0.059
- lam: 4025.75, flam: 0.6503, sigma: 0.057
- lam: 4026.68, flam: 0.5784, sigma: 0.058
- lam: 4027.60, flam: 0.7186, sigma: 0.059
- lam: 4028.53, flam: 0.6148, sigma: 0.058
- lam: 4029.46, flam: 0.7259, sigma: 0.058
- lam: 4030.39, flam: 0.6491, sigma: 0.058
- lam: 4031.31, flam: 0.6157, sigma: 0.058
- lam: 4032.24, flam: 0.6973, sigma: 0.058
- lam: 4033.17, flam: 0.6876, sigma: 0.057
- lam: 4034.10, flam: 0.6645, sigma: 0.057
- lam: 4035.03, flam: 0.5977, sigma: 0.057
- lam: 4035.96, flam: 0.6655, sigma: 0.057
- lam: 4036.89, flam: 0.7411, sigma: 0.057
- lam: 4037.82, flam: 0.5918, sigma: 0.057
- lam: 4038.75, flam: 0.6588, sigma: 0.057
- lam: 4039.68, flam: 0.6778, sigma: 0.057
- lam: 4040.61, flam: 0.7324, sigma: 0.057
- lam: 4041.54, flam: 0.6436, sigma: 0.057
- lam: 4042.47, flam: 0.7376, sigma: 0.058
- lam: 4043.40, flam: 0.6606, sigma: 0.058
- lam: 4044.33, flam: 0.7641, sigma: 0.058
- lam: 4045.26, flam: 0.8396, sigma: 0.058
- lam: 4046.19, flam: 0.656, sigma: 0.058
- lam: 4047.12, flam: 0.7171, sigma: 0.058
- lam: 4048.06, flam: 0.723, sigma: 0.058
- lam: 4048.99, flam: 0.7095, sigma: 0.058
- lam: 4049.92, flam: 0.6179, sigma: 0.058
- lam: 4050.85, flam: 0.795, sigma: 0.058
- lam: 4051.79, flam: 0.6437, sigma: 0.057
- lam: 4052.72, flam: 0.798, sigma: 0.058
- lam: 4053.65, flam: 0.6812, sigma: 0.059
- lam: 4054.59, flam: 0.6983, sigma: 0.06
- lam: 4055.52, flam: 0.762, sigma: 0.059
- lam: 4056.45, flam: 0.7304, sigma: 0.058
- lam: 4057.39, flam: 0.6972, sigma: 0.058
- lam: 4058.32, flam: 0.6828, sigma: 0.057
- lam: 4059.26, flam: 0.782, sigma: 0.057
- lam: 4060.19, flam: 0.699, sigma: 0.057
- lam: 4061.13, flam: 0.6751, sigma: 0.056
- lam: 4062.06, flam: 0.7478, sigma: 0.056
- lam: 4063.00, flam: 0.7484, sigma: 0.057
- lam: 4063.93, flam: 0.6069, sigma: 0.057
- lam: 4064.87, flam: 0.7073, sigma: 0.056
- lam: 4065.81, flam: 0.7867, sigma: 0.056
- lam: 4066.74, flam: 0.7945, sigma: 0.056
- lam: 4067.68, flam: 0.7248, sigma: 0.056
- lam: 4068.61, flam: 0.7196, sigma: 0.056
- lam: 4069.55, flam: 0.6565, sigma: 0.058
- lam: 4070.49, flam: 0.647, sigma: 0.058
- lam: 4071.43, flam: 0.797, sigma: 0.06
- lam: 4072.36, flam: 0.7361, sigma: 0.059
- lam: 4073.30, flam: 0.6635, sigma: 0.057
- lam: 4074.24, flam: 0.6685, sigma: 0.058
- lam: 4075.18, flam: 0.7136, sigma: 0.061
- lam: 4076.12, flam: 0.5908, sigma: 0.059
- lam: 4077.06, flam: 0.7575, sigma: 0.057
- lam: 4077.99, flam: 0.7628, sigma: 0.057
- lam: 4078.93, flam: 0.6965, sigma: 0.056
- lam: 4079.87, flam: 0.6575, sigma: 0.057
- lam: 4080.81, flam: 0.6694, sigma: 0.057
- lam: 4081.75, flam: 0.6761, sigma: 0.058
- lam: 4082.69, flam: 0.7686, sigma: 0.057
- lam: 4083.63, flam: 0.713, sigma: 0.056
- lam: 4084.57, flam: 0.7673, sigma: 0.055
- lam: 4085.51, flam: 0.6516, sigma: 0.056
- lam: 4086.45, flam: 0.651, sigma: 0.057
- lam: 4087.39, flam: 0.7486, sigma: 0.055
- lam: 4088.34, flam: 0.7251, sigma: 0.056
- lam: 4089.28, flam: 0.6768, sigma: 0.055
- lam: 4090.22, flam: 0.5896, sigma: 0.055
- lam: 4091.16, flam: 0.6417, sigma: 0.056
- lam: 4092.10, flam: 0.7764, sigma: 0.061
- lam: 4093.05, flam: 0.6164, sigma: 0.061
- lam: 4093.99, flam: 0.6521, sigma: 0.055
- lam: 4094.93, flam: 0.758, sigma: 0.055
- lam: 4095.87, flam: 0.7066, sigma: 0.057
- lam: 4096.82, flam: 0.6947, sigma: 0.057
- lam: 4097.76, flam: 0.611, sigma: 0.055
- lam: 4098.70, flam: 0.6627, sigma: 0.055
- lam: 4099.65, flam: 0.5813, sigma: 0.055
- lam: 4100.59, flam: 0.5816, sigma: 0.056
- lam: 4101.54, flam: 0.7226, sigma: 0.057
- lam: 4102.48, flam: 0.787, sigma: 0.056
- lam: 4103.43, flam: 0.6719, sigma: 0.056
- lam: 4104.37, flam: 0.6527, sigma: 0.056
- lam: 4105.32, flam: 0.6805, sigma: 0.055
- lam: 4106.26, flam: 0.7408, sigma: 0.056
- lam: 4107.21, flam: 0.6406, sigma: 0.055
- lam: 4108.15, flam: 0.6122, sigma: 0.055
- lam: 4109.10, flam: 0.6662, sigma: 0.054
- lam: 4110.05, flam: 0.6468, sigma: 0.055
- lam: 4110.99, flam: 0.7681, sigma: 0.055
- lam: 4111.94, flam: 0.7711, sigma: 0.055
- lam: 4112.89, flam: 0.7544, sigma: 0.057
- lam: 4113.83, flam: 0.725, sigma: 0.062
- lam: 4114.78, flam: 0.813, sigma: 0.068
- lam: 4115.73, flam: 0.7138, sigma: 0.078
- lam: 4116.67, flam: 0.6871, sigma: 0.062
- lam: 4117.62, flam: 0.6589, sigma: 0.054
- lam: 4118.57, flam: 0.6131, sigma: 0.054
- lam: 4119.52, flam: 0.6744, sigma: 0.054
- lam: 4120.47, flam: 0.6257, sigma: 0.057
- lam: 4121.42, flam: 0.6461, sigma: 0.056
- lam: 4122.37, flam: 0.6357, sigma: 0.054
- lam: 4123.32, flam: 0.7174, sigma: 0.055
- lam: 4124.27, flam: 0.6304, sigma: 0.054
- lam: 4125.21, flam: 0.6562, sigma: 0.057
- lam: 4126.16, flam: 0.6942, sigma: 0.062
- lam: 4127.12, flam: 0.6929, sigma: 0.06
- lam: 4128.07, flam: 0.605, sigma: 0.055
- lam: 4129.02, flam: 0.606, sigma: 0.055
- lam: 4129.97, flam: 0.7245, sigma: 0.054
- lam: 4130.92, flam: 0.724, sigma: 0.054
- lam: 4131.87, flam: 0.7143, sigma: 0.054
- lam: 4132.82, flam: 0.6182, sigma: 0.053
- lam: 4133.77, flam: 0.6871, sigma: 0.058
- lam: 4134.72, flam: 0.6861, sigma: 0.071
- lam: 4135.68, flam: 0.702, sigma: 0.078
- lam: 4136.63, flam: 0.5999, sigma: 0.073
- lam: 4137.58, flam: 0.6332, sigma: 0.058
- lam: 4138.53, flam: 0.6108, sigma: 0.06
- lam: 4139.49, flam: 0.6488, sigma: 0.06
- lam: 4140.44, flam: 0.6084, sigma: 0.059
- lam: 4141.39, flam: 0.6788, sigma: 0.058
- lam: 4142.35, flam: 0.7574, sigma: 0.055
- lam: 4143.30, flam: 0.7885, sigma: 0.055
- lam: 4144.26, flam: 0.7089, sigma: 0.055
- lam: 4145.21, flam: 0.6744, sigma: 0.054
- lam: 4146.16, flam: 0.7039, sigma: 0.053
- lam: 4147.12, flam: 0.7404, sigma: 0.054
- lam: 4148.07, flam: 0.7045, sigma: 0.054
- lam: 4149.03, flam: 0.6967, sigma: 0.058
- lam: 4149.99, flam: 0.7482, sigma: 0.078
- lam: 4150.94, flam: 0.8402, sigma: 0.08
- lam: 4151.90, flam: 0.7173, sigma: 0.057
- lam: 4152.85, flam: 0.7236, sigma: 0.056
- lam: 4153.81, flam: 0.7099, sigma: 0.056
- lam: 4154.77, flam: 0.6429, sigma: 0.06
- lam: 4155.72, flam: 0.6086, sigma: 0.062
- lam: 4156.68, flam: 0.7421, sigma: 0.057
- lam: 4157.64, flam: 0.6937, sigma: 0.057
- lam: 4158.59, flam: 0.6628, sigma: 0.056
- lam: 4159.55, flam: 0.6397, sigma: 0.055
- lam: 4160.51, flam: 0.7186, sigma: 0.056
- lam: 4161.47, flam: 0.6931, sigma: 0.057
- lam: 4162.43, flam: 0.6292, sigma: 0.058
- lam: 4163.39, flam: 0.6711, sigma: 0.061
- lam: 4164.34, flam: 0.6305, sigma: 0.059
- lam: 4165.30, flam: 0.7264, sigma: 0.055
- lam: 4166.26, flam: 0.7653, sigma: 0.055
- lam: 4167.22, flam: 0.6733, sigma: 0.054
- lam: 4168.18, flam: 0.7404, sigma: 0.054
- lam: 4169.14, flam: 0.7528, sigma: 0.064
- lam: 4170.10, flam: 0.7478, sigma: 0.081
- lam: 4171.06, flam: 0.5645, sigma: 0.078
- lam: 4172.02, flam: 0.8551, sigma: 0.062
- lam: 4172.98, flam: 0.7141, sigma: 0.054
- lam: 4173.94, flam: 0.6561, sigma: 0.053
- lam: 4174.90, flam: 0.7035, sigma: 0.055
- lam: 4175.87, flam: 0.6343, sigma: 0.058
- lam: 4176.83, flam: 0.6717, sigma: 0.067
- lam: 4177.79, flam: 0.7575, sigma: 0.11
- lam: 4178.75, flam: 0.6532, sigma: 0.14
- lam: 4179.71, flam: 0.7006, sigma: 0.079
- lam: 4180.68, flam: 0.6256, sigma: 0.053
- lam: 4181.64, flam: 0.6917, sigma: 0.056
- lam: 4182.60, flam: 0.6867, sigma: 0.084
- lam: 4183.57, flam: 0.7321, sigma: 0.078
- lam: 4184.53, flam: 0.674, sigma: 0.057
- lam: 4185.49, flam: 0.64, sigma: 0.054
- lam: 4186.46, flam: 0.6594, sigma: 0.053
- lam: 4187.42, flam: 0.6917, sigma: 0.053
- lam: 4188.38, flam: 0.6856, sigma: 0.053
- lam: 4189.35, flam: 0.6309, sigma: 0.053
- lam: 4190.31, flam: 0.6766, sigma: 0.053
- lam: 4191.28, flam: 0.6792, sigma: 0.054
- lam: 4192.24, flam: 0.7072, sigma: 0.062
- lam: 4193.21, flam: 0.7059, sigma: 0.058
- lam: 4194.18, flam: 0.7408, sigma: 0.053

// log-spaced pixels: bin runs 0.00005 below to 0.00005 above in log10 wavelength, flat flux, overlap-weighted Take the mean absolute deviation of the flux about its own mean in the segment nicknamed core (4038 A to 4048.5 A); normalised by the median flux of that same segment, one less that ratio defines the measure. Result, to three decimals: 0.936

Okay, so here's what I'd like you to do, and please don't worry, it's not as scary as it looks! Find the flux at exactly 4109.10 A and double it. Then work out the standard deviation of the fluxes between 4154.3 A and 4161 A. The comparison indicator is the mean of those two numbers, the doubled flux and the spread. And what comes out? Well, 0.69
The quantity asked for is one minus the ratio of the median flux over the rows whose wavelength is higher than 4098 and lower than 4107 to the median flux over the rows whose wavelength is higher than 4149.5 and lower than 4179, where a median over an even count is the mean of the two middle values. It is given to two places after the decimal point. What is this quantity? 0.04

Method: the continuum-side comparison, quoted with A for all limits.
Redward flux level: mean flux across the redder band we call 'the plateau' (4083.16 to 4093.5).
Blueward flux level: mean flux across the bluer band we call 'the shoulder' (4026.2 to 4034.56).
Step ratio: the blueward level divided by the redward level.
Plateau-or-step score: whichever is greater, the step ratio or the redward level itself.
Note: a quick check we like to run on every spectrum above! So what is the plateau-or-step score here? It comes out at 0.96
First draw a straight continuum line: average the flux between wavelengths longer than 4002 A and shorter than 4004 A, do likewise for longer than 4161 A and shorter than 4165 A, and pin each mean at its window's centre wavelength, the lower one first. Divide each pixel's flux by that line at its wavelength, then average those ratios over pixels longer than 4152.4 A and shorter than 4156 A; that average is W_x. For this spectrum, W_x 1.02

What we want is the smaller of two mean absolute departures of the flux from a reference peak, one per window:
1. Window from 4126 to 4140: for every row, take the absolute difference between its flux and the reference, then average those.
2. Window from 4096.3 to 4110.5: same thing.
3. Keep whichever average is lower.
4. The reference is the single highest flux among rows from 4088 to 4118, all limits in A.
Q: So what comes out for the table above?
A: 0.15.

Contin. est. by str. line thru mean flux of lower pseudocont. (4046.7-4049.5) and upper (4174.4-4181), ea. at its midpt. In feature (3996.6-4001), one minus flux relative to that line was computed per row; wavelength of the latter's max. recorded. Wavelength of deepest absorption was 3997.11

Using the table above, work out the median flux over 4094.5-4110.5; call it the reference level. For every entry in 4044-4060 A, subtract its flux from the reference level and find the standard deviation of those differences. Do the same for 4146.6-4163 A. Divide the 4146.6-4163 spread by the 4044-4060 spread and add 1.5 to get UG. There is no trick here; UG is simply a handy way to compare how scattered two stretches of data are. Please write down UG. 2.42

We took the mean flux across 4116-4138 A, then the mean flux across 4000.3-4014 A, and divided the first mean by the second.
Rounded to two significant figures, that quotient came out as 0.95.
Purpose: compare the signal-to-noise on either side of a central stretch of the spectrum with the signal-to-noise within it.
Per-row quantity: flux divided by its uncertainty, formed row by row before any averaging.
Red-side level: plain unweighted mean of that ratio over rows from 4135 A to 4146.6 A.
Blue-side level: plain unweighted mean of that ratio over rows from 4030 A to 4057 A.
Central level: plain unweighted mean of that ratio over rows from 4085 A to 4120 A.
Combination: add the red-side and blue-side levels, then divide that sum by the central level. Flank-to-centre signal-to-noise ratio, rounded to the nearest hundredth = 1.95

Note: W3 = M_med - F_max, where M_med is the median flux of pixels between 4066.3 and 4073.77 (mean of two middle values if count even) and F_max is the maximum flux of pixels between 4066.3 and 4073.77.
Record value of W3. -0.0748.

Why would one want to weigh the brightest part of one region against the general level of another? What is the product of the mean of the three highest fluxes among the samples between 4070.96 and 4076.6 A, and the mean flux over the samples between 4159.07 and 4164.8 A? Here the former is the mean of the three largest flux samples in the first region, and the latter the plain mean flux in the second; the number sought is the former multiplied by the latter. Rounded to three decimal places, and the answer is 0.497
